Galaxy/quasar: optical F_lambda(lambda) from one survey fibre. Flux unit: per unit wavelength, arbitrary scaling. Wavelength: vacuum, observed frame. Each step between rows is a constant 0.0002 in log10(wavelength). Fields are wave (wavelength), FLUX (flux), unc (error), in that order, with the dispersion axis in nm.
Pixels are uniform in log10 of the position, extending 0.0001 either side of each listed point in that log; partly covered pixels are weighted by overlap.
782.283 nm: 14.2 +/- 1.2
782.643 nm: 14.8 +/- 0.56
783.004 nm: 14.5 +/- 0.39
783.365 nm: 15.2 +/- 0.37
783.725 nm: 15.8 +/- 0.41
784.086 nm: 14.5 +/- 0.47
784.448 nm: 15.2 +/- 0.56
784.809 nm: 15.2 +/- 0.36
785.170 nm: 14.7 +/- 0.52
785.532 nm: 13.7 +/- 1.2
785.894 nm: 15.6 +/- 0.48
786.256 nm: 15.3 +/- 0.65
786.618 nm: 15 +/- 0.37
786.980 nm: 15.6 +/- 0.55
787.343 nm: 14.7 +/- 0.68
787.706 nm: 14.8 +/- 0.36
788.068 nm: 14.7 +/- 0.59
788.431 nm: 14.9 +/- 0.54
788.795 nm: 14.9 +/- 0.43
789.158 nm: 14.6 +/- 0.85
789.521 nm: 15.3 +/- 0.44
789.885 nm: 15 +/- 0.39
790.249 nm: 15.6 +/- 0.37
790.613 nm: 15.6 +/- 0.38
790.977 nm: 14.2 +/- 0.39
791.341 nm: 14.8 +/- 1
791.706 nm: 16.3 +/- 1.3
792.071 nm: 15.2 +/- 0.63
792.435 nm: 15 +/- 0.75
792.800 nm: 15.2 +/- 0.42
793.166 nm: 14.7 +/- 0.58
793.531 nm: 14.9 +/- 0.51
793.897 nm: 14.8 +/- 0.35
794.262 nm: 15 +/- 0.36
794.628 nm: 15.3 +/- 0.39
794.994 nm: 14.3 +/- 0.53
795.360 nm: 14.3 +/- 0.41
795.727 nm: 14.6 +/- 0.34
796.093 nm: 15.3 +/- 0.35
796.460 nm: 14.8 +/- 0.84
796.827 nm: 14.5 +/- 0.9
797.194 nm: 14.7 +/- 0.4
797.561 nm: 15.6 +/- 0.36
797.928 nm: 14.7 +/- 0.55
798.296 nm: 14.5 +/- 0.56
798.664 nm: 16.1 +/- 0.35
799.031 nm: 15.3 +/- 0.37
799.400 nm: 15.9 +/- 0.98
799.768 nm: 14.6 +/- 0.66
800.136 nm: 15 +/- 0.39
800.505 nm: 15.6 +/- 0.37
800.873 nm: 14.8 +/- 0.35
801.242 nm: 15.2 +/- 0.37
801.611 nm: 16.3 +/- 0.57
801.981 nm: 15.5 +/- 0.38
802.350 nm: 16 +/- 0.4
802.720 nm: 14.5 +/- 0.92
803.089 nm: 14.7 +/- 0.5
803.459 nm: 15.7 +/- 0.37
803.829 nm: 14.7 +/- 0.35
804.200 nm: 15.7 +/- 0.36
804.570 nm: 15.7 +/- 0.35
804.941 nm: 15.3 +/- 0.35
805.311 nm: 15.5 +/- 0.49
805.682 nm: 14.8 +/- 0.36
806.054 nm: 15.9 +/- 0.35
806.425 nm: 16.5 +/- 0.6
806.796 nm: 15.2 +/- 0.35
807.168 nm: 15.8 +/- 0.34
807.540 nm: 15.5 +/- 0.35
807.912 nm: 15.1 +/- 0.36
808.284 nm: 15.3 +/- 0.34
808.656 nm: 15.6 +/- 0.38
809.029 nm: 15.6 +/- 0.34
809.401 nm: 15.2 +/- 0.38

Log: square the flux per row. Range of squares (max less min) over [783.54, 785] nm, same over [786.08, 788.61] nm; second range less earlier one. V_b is -12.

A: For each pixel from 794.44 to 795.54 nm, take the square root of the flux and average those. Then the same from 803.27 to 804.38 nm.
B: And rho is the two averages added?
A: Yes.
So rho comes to 7.74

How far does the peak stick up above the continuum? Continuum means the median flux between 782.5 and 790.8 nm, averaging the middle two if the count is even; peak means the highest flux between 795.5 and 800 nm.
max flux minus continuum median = 1.1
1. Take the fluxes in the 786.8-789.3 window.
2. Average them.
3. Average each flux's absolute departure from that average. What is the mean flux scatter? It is 0.21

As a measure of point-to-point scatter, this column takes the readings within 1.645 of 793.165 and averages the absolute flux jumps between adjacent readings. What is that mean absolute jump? 0.35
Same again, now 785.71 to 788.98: 0.31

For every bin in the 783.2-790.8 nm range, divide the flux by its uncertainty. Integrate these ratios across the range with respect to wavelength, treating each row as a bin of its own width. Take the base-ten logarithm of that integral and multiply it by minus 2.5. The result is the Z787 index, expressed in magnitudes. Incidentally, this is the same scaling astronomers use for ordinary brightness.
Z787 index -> -5.96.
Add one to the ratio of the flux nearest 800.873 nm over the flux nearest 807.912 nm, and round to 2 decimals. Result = 1.98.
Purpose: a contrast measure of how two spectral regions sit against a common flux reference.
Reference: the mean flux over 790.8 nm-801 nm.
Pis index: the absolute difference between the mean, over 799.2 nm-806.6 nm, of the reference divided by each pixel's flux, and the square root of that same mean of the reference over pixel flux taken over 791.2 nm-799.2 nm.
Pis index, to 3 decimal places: 0.025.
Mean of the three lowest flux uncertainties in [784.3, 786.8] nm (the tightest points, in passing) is 0.403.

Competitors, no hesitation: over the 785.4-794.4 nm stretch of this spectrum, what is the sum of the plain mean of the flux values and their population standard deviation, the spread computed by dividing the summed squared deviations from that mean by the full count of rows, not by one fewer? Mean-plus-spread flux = 15.5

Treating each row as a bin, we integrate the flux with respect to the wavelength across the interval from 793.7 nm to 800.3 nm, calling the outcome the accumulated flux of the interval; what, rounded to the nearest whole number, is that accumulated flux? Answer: 99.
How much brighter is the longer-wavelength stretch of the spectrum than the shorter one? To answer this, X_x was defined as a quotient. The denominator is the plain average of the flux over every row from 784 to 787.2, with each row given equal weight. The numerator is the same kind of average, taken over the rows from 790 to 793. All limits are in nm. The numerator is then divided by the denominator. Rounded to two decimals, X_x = 1.02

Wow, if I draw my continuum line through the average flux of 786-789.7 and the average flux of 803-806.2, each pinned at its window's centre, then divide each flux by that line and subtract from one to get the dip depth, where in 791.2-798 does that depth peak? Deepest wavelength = 795.360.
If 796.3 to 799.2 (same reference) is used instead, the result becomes 798.296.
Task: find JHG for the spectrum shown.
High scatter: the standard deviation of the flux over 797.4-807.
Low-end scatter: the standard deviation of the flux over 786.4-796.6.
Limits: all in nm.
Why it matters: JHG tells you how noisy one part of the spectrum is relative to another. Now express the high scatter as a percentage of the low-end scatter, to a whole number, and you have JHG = 128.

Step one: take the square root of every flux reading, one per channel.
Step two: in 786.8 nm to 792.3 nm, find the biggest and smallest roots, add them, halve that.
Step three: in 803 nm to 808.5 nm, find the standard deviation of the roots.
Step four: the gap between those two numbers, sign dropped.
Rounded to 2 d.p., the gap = 3.84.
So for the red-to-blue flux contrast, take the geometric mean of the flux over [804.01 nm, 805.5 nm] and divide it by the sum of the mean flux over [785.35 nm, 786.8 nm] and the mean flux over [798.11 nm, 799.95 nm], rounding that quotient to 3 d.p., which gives 0.515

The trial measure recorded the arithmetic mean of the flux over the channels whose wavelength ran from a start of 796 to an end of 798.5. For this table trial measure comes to 14.9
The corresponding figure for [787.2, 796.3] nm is 15.0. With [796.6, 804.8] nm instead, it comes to 15.2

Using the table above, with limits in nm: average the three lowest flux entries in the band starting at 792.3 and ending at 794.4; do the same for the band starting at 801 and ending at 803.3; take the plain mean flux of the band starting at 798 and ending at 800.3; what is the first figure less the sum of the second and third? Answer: -15.2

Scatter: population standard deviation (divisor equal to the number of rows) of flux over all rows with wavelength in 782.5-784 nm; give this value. 0.49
